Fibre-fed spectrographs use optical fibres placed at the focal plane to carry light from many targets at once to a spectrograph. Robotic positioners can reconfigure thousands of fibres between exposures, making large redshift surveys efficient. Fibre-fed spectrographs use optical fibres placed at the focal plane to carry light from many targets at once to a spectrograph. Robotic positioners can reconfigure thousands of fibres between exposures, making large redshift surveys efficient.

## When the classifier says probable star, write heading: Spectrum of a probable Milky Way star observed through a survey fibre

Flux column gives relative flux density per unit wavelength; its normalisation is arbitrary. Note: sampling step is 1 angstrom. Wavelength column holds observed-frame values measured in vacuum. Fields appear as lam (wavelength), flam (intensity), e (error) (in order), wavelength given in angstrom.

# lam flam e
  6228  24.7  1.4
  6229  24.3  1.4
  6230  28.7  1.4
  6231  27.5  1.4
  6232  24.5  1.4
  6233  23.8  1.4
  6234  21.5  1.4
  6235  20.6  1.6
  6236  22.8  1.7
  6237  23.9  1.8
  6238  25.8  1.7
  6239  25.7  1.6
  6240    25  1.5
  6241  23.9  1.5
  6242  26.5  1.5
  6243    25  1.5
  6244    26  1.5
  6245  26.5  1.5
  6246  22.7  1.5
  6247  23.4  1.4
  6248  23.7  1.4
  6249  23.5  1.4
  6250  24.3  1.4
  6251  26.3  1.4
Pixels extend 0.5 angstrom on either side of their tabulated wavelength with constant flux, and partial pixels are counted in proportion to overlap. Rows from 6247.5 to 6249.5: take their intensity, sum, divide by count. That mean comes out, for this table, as 23.6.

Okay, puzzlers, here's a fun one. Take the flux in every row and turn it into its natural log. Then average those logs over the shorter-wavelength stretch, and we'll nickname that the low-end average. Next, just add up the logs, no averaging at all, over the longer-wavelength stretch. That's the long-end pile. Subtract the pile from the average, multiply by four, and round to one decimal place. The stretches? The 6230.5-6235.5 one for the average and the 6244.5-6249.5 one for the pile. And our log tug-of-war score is -50.9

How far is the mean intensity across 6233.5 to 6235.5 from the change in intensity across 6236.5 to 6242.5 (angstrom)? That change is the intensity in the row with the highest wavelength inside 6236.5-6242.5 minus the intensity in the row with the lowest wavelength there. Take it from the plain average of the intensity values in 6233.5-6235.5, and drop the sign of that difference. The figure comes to 18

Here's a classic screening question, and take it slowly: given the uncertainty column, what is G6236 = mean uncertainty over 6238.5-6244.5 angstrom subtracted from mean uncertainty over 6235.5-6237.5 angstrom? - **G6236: 0.23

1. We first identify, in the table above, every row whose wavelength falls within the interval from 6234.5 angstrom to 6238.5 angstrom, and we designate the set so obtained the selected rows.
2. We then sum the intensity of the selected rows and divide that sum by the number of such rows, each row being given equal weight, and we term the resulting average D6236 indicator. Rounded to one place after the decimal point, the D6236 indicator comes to 23.3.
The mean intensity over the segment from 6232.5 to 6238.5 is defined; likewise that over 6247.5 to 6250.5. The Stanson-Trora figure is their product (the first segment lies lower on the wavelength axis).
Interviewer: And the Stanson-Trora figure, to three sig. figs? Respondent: 550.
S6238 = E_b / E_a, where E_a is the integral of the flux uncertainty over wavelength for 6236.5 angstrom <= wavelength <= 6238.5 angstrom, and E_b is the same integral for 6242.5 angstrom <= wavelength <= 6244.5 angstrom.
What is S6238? 0.86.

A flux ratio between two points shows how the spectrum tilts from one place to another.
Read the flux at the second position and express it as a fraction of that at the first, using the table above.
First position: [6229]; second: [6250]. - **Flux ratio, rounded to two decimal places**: 1.00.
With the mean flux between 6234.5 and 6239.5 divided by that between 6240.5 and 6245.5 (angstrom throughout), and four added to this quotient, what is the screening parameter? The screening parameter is 4.93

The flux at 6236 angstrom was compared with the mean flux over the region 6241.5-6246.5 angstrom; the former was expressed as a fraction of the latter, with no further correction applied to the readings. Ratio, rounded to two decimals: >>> 0.90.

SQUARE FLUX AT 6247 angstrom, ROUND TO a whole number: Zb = 548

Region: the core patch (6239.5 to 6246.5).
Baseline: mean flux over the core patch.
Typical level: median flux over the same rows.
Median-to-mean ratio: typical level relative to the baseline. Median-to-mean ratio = 1.00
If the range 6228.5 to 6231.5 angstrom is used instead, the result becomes 1.02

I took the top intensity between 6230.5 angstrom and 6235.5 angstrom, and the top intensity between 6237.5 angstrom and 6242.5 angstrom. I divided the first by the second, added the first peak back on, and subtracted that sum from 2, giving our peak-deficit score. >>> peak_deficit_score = -26.5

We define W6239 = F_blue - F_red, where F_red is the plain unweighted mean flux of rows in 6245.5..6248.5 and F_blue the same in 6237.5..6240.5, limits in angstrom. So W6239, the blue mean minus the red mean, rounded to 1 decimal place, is 2.2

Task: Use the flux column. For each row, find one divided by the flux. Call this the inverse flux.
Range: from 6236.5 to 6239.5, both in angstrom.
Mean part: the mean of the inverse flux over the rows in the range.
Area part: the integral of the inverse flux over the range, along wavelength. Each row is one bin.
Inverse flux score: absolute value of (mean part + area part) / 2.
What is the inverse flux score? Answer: 0.080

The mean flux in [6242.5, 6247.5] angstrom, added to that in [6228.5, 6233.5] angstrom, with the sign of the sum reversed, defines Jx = -50.5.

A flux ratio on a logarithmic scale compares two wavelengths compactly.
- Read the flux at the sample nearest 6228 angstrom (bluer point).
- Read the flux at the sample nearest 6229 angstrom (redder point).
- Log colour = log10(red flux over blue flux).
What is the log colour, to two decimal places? -0.01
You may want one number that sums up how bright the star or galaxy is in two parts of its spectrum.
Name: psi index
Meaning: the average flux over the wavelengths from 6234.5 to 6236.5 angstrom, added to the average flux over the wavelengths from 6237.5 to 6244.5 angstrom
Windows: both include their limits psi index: 47.1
